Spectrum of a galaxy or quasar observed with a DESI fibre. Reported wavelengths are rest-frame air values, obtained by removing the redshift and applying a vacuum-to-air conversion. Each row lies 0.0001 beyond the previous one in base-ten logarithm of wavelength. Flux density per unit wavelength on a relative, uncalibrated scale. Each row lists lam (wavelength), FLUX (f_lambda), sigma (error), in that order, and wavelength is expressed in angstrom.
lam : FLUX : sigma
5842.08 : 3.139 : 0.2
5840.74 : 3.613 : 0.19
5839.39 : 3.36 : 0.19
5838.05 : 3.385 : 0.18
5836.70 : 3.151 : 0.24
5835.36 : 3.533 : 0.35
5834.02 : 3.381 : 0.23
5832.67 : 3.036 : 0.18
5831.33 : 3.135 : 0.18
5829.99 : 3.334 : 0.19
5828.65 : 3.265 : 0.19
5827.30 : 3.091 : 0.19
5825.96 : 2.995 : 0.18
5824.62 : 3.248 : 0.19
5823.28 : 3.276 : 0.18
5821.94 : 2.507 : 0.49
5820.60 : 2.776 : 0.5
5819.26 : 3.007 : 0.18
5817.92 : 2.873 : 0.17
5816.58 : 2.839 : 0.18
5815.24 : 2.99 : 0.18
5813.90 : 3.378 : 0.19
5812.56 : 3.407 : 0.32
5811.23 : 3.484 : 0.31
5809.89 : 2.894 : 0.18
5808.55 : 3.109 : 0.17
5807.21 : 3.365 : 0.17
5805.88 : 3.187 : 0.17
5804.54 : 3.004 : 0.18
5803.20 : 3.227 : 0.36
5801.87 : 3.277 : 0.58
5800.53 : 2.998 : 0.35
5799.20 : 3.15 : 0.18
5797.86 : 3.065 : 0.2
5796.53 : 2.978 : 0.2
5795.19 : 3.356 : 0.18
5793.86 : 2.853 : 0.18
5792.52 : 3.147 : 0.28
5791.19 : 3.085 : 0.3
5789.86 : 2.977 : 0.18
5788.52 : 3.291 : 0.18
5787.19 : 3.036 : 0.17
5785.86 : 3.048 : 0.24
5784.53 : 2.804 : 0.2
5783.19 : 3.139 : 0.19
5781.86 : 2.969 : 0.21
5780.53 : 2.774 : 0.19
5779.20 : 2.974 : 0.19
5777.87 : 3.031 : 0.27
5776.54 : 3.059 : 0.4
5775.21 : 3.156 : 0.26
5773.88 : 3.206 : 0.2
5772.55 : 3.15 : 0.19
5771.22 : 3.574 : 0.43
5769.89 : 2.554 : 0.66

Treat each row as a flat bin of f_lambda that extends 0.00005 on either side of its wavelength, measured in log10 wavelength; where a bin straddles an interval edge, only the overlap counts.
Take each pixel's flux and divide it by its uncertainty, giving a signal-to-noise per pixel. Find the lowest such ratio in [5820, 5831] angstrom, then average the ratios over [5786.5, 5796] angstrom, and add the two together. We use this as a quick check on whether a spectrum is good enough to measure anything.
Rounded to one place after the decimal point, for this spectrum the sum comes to 20.6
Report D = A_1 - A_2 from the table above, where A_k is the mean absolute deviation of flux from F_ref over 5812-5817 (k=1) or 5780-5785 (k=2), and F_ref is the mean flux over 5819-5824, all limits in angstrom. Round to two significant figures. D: 0.16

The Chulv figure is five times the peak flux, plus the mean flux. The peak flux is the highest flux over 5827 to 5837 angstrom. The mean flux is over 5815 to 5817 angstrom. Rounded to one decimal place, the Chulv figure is 20.6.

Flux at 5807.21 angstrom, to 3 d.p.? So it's 3.365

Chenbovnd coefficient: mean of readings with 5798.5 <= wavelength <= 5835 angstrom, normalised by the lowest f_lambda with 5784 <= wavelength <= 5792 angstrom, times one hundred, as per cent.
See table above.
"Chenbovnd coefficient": 111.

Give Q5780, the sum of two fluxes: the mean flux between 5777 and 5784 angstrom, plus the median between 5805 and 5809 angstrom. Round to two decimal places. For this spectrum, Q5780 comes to 6.16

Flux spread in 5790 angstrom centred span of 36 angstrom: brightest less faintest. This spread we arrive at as 0.59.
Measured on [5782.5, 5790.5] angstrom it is 0.49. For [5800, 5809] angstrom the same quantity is 0.37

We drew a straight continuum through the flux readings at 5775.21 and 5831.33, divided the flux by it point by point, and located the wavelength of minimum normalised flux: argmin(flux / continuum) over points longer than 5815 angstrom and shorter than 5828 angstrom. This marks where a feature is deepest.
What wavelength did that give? 5821.94 angstrom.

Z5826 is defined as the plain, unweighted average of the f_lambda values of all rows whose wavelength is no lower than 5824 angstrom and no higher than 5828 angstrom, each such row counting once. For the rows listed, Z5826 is 3.11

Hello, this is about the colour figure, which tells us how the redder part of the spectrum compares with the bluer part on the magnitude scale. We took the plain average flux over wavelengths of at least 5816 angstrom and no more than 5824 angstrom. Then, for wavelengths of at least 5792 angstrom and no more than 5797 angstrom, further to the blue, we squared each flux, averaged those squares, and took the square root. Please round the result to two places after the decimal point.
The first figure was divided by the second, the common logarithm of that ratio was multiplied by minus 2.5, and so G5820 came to 0.08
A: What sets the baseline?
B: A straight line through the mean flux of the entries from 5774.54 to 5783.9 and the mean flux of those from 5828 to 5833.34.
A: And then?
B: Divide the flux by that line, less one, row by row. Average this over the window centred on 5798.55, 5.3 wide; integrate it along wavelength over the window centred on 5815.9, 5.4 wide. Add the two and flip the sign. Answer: 0.22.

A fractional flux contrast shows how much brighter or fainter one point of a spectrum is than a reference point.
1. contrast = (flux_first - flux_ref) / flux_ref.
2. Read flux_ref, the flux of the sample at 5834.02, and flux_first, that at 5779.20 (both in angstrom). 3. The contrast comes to -0.12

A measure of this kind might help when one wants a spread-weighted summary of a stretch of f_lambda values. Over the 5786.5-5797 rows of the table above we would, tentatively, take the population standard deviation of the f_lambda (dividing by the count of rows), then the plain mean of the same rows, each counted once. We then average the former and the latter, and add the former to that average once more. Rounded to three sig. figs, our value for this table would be 1.78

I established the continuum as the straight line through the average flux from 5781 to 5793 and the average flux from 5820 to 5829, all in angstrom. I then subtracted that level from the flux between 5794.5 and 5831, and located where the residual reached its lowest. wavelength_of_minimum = 5821.94 angstrom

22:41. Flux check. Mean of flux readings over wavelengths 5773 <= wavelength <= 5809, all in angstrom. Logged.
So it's 3.08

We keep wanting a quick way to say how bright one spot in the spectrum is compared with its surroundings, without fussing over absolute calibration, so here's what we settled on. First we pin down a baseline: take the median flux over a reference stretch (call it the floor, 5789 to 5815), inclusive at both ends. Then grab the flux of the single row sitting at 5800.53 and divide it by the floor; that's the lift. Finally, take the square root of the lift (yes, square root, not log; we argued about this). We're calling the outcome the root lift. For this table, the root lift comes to 0.98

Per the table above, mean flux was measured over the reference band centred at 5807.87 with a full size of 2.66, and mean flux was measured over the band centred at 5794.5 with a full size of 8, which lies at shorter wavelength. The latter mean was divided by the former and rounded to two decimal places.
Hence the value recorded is 0.95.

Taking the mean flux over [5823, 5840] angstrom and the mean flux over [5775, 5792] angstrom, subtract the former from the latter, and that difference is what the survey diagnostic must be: -0.22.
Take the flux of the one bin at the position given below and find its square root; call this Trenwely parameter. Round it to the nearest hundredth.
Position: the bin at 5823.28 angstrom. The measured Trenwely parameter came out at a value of 1.81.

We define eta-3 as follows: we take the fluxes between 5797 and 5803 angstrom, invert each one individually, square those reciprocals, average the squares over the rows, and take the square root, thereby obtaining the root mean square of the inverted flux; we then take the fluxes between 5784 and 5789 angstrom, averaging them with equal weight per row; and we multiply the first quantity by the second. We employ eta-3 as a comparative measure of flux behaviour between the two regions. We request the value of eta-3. 0.98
